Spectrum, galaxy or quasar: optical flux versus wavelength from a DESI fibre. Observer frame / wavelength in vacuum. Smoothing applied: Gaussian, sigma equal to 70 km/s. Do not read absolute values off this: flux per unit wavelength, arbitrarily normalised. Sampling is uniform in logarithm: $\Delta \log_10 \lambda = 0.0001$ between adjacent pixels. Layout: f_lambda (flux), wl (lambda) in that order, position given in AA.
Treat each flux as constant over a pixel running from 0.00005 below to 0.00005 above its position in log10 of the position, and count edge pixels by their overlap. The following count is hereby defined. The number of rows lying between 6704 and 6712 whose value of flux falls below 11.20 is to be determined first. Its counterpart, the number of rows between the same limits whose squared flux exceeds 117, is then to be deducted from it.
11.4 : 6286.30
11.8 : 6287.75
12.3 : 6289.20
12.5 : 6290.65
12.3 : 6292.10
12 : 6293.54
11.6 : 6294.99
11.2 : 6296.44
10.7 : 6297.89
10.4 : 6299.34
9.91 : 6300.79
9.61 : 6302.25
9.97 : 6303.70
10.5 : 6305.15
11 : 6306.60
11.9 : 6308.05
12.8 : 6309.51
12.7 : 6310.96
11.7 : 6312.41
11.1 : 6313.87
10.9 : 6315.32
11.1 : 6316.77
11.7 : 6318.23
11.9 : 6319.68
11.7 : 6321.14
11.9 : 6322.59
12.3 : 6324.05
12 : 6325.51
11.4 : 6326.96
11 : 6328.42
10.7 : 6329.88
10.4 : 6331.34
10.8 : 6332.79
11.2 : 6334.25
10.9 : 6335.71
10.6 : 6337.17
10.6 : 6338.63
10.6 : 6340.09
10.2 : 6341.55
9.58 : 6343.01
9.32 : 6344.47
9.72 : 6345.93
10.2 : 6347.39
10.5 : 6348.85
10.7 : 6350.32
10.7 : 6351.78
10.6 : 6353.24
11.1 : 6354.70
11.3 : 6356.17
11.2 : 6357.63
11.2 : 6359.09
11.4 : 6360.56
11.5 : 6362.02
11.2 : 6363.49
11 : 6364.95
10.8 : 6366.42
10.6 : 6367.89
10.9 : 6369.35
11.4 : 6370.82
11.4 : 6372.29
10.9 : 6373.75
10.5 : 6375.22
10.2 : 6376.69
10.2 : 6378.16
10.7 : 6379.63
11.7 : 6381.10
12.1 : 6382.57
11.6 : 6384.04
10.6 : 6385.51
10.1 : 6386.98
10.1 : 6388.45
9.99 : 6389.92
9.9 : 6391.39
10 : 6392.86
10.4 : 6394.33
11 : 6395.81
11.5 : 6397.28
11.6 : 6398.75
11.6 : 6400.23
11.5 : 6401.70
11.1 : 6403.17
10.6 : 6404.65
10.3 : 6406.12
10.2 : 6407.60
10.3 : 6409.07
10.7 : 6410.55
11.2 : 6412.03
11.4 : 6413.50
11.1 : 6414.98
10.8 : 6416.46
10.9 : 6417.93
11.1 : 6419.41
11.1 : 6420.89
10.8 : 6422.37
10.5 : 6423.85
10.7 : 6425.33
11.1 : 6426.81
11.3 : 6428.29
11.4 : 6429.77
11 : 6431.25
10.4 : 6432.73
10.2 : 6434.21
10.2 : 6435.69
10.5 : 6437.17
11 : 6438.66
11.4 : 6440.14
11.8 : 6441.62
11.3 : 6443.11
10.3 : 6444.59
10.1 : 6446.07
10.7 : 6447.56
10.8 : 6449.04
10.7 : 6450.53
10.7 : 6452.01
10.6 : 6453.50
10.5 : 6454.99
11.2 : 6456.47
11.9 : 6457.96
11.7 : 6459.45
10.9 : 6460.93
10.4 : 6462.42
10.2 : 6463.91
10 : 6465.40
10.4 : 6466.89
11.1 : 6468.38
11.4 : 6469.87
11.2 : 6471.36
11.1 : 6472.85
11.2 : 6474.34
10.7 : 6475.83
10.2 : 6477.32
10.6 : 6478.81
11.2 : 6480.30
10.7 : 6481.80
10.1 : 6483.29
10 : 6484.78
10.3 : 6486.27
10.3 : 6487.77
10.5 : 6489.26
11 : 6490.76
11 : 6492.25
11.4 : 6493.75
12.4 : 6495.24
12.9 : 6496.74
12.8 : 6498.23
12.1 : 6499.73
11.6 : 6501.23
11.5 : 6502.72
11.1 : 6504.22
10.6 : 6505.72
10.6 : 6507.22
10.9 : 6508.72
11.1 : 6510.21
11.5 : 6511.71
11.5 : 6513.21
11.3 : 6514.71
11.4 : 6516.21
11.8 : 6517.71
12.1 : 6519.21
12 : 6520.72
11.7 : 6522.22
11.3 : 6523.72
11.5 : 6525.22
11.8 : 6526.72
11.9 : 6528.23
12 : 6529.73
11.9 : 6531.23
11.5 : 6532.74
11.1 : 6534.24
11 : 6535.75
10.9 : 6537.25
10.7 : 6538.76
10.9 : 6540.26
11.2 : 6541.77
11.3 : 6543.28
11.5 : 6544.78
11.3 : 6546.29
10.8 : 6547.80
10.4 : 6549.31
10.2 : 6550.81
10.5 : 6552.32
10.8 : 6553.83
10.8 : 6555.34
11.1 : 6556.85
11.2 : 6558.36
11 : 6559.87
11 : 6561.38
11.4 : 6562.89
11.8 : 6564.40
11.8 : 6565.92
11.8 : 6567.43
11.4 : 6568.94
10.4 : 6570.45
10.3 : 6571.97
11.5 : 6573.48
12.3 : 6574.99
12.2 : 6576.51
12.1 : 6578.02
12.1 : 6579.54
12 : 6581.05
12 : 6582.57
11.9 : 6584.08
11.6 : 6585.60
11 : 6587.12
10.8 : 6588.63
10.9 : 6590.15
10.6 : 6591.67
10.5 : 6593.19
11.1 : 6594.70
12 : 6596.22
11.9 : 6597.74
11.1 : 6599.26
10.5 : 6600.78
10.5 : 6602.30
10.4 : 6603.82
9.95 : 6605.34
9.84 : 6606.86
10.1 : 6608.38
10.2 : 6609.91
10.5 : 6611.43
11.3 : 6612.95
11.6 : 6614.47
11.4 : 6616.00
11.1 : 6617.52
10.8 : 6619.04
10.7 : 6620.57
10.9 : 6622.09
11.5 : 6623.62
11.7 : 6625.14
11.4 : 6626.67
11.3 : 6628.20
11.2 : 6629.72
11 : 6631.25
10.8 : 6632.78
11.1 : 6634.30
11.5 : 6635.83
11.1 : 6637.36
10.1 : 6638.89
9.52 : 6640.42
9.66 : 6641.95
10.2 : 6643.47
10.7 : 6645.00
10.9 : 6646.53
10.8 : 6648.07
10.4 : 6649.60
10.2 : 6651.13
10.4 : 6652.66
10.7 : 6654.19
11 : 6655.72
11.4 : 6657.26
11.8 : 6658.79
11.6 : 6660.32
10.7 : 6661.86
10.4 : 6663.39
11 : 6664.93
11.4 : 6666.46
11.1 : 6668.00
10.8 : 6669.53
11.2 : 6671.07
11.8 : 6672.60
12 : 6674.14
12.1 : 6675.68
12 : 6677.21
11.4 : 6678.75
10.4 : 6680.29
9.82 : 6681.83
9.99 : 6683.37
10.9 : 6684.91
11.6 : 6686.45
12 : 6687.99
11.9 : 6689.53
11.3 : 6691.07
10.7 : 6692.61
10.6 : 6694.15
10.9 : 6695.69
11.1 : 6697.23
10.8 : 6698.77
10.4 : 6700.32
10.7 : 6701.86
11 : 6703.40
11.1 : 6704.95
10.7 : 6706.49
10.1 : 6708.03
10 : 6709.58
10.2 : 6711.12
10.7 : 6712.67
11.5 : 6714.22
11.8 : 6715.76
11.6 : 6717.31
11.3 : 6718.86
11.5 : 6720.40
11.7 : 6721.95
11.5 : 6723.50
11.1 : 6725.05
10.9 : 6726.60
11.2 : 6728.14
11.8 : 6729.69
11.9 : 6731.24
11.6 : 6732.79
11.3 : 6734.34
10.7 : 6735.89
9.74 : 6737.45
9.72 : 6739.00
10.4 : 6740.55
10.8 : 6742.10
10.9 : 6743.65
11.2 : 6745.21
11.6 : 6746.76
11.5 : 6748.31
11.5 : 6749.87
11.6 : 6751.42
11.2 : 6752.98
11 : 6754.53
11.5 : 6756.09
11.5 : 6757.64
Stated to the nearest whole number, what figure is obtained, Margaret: 4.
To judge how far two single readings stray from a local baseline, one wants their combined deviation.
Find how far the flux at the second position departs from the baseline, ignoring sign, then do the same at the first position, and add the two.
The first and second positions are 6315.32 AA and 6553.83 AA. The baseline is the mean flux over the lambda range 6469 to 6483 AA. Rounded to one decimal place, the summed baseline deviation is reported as 0.1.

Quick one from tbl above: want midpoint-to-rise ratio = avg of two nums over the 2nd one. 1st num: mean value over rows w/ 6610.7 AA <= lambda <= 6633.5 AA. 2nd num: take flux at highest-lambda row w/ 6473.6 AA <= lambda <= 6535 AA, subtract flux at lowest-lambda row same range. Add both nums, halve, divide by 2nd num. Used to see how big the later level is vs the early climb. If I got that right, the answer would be -55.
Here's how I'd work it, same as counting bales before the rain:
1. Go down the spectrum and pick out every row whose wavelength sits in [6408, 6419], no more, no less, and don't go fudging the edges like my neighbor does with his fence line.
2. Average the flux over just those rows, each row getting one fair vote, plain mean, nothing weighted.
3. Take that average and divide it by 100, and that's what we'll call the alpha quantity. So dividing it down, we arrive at 0.109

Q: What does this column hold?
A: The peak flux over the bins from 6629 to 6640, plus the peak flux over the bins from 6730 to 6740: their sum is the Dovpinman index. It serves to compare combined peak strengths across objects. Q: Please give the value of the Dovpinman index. 23.4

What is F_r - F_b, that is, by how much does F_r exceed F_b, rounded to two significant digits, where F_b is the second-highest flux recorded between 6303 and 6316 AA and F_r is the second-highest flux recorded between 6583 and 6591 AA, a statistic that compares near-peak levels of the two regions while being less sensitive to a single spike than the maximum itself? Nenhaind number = -1.1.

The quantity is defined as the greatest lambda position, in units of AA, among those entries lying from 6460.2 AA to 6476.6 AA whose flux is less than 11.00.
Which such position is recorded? 6475.83 AA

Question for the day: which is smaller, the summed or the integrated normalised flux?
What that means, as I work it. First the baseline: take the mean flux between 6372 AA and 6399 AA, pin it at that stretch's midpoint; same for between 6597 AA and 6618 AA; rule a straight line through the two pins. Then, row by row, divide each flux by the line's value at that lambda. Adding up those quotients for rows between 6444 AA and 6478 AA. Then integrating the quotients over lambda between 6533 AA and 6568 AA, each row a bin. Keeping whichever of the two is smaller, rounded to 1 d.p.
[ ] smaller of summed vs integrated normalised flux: 23.1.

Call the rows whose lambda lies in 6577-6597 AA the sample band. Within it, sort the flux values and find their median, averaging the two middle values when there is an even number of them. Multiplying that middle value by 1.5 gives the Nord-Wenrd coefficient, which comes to 17.4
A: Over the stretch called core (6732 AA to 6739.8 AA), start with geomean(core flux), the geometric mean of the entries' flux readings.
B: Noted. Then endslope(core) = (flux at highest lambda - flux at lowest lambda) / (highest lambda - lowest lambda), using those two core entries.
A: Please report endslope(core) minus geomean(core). -10.9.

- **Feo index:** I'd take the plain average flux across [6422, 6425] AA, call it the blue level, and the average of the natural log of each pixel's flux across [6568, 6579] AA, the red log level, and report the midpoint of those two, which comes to 6.54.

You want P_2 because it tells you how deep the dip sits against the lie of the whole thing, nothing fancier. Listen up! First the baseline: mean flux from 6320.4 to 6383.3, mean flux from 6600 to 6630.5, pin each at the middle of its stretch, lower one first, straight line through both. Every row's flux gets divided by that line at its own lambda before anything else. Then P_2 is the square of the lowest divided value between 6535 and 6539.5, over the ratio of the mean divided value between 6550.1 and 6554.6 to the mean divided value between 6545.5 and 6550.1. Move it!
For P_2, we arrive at 1.0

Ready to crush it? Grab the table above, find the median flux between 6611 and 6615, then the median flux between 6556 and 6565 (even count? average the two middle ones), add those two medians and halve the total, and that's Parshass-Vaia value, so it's 11.2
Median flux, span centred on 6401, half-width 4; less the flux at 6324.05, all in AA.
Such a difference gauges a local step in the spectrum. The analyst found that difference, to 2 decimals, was -0.80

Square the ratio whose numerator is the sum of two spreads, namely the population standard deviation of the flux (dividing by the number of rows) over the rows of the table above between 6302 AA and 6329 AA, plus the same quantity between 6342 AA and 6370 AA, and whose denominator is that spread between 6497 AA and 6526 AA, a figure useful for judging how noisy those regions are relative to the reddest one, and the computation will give 7.4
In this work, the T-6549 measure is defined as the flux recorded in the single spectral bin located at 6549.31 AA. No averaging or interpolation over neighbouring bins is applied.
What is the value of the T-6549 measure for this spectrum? 10.4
